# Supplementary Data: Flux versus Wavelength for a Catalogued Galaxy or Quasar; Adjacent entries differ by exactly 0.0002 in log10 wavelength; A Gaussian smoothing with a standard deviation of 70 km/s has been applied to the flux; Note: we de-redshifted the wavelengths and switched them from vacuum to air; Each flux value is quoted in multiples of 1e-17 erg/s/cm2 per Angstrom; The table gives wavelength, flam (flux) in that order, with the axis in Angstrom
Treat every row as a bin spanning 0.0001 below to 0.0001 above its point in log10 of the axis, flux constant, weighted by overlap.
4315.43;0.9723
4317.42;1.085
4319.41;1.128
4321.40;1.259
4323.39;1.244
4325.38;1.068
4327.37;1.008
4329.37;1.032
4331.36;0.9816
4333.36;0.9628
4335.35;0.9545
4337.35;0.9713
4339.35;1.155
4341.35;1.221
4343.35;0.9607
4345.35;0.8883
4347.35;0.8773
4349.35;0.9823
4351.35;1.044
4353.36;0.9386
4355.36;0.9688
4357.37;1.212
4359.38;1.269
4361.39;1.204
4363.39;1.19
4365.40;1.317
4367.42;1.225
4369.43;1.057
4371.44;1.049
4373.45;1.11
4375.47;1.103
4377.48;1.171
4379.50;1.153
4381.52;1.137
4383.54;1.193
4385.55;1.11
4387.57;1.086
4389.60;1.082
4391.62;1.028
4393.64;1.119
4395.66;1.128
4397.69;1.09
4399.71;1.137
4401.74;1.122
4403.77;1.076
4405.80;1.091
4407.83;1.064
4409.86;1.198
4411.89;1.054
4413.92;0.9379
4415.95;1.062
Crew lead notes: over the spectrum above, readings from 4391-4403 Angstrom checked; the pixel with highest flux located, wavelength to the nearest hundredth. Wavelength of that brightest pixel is 4399.71 Angstrom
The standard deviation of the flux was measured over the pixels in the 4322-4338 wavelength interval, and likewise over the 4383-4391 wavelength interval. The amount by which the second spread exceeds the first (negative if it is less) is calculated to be -0.044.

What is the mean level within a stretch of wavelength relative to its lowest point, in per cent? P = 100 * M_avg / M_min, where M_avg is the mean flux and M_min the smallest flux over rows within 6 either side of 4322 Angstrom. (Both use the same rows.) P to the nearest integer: 112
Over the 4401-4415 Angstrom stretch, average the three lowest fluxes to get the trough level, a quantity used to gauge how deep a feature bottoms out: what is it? 1.02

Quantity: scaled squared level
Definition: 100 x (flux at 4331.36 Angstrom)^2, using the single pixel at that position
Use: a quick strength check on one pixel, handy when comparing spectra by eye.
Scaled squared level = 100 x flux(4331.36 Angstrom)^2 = 96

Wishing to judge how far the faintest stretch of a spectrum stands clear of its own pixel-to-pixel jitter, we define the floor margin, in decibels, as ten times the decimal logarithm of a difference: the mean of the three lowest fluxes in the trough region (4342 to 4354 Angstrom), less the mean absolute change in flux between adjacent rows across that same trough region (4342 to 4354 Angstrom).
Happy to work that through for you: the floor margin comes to -0.8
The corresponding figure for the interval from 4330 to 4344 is -0.6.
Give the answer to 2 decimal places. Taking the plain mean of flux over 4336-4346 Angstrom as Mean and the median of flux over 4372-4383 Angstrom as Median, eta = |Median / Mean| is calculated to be 1.09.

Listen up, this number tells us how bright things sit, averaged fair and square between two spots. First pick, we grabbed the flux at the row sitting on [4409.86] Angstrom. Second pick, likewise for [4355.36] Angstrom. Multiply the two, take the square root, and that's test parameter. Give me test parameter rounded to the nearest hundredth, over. 1.08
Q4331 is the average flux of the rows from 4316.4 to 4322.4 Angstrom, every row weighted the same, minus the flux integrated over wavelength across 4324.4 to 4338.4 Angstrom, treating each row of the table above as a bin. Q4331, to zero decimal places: -13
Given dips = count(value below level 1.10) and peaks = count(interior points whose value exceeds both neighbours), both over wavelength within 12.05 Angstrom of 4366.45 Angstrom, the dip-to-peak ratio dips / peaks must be 1.00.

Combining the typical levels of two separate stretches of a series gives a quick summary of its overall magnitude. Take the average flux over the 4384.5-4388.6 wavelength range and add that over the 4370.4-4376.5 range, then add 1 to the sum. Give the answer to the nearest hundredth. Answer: 3.19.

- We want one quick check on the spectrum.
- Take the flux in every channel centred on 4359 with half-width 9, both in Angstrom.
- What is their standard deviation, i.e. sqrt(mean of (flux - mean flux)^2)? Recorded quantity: 0.13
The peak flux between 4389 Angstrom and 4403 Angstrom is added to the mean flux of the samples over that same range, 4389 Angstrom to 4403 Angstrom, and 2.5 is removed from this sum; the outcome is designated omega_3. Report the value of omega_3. -0.26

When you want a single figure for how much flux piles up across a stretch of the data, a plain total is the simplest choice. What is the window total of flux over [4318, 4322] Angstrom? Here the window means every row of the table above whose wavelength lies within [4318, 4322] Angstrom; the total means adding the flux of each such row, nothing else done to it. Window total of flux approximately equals 2.4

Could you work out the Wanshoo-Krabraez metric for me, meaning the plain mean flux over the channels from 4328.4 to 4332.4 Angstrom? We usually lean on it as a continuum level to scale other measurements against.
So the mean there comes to 1.01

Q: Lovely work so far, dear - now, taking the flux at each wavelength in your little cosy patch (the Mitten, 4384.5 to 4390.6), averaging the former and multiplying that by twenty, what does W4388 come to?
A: 21.9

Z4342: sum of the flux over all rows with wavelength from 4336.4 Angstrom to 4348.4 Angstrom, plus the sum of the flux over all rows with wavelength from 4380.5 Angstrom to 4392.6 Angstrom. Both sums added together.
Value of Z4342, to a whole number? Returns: 13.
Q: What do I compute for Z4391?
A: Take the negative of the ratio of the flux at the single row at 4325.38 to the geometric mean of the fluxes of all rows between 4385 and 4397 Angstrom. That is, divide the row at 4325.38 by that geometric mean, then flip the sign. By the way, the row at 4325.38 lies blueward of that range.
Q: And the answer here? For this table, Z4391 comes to -0.98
